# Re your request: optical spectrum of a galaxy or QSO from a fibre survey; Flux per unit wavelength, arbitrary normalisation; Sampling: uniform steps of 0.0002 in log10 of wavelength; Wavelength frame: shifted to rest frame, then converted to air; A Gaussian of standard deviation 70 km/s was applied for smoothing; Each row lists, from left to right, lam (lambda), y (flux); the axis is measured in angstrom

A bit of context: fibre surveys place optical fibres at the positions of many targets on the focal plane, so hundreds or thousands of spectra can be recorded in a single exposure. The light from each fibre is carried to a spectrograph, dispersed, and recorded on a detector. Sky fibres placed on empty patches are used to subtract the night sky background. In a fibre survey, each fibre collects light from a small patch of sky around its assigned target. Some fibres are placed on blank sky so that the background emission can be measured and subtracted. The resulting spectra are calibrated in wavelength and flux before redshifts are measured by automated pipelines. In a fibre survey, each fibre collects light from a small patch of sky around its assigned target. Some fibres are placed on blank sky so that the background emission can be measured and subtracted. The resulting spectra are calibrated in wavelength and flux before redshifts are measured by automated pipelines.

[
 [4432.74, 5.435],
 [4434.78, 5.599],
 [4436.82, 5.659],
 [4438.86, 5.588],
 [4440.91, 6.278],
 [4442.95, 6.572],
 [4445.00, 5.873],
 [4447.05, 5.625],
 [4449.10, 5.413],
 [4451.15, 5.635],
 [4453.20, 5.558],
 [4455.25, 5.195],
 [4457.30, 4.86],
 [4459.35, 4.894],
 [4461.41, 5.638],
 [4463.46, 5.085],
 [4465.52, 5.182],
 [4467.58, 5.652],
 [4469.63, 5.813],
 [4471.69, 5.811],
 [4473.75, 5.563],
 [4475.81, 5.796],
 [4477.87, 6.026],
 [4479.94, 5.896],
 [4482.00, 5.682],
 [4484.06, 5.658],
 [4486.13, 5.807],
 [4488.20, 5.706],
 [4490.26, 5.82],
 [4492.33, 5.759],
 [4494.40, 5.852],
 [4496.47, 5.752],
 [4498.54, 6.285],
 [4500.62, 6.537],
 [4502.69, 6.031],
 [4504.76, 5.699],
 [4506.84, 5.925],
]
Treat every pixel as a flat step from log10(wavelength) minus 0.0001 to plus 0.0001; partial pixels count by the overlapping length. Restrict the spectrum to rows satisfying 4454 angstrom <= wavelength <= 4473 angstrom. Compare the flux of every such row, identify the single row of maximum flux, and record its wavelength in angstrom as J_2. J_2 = 4469.63 angstrom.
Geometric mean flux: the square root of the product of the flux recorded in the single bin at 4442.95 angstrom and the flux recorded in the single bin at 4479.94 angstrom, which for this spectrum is 6.22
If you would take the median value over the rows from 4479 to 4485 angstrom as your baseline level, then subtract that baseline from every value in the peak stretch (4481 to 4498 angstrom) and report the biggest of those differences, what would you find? 0.17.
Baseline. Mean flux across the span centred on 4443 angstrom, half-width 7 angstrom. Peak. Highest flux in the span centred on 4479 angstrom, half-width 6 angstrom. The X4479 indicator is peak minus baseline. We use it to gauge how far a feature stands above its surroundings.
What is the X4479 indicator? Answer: 0.2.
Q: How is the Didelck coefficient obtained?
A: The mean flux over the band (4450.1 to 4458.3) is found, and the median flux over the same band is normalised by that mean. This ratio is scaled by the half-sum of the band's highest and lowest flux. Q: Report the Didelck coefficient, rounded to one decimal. 5.3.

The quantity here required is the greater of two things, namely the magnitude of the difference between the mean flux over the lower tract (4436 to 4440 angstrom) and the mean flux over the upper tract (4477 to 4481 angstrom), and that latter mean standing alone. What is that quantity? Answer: 6.0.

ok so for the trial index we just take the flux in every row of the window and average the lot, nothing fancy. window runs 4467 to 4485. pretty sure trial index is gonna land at 5.77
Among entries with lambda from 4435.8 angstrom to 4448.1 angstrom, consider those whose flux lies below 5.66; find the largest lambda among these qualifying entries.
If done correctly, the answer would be 4447.05 angstrom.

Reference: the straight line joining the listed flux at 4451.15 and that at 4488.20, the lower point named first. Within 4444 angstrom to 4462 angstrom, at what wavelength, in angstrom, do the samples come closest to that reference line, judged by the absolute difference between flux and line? 4451.15 angstrom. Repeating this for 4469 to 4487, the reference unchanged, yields 4482.00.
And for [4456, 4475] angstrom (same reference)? 4467.58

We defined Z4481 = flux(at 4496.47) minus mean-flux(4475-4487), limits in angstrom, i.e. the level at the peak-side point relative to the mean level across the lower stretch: -0.06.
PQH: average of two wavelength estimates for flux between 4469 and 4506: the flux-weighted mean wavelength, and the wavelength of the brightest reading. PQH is 4494.0 angstrom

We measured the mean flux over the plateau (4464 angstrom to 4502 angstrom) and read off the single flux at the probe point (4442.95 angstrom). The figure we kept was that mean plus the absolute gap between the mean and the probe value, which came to 6.6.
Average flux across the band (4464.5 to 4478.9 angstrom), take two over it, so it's 0.351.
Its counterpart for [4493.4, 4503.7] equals 0.328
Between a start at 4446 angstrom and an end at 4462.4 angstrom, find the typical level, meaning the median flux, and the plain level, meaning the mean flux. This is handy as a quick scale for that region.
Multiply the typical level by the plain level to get 29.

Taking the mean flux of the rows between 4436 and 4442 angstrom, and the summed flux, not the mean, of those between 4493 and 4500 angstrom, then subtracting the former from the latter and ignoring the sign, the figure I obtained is 12.0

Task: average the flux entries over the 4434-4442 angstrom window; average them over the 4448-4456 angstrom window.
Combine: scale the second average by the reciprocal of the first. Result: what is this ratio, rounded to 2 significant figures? 0.94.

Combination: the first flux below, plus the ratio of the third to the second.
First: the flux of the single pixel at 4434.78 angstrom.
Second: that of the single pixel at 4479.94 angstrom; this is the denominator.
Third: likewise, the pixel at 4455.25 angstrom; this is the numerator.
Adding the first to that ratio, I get 6.48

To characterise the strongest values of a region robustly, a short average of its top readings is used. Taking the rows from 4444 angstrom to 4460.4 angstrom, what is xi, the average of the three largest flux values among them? 5.71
